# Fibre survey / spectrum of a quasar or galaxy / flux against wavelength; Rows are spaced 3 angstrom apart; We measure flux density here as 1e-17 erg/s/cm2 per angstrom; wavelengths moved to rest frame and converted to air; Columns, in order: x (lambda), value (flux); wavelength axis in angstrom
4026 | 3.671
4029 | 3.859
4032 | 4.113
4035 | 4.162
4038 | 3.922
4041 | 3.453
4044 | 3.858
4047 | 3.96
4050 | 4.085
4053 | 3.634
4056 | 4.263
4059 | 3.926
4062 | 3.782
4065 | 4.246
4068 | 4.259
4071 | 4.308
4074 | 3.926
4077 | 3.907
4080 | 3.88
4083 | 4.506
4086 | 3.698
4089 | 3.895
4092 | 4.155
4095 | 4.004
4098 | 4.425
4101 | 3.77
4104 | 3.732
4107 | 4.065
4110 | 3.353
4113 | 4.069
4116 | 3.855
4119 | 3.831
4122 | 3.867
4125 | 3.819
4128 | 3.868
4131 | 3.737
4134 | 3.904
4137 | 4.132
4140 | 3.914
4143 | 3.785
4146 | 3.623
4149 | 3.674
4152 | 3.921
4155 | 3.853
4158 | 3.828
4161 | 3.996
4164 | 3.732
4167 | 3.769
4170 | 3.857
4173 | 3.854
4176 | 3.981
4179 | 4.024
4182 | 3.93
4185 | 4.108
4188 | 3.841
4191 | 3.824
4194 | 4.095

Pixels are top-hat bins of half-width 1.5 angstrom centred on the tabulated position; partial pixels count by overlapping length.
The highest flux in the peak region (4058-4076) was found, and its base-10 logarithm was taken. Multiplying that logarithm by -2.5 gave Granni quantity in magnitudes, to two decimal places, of -1.59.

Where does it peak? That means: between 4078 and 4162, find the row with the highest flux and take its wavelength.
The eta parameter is 4083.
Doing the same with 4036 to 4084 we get 4083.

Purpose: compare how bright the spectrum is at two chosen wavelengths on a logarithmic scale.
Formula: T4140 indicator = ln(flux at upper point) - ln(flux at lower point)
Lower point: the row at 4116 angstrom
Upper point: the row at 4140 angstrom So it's 0.015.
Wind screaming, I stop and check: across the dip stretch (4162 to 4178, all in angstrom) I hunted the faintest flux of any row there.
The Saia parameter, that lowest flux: 3.732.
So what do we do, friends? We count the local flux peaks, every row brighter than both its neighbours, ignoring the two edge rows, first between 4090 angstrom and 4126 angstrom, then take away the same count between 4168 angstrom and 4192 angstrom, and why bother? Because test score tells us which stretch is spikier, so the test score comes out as 2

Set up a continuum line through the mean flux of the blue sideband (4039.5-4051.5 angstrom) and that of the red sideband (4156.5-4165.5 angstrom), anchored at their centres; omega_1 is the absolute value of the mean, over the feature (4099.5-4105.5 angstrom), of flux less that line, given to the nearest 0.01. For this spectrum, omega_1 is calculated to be 0.09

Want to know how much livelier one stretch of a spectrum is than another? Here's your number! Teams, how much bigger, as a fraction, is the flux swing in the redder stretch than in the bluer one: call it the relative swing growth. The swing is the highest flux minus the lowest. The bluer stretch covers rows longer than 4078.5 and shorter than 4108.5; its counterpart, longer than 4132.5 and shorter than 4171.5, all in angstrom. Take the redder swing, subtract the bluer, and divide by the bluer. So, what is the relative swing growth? -0.37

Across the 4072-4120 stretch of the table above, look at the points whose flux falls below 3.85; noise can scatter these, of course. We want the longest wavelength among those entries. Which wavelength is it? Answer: 4119 angstrom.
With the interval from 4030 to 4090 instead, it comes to 4086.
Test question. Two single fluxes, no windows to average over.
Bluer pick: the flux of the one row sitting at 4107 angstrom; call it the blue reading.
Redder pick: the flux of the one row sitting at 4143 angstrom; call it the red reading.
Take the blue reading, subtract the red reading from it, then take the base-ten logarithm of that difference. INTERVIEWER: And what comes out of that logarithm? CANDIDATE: -0.55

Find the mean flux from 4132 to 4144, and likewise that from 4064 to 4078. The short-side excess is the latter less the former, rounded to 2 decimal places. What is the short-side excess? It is 0.20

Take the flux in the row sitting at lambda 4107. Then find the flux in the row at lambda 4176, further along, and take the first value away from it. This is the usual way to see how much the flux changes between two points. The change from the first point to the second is -0.08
